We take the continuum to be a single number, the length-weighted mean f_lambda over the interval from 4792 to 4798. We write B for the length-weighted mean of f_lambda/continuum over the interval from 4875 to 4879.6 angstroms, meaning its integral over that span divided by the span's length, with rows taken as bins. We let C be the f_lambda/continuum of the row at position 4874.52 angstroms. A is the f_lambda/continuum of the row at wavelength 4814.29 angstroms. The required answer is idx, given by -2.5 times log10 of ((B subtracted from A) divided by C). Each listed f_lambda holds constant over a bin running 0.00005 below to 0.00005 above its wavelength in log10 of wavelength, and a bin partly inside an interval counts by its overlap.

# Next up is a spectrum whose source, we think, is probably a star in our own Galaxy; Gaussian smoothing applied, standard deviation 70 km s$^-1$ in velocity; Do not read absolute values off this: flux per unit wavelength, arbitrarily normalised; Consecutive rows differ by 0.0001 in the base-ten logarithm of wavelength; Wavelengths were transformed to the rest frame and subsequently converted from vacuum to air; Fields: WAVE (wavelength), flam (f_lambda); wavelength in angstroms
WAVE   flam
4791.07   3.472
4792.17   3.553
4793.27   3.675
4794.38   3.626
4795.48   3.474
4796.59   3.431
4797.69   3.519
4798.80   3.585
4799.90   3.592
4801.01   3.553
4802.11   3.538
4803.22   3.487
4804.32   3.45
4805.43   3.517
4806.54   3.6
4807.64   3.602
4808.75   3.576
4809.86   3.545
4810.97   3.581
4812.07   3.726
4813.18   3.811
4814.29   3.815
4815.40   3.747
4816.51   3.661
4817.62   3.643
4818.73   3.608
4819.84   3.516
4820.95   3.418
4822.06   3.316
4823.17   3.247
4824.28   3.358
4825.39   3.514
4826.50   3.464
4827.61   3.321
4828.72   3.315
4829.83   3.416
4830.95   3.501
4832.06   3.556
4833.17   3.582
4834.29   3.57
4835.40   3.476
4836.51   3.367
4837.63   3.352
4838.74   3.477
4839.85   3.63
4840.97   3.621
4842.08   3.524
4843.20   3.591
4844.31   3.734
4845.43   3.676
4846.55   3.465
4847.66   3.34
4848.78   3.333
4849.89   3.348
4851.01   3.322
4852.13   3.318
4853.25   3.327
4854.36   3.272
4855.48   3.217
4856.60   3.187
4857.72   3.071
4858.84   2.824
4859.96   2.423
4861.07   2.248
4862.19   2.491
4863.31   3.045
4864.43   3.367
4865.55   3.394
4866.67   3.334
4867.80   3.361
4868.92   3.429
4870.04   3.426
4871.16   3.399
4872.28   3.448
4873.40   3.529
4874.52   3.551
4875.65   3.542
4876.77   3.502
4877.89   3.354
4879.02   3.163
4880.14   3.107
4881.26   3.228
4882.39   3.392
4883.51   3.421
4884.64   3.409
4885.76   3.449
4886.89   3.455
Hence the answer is 2.30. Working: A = 1.08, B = 0.955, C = 1.00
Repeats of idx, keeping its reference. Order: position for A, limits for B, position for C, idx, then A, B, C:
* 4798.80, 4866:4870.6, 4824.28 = 3.05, 1.01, 0.954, 0.95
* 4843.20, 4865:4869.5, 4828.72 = 2.96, 1.01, 0.951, 0.93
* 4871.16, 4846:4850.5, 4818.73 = 5.45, 0.96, 0.952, 1.02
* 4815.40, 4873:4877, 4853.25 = 2.97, 1.06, 0.996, 0.94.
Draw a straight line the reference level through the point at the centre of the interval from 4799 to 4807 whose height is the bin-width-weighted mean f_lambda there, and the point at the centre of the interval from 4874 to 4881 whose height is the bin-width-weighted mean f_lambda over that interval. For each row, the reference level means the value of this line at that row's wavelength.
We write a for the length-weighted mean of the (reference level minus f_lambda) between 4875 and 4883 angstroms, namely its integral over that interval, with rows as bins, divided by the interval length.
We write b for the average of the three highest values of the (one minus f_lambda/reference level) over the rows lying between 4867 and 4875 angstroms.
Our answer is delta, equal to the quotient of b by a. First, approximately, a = 0.03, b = -0.004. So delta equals -0.2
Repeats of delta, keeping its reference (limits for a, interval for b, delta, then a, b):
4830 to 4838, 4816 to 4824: -2.1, -0.02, 0.047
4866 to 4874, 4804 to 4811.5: -0.2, -0.04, 0.007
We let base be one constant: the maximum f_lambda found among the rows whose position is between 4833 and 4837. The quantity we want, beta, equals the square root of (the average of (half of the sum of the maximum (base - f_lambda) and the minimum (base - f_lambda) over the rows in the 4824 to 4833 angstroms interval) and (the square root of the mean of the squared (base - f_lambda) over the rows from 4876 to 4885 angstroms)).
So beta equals 0.47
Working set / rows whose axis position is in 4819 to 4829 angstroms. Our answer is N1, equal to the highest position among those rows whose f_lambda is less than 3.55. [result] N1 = 4828.72 angstroms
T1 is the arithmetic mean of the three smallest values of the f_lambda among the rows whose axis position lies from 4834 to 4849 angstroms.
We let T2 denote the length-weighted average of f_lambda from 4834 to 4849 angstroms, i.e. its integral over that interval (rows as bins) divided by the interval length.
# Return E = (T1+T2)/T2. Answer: 1.95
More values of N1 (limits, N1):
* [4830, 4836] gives 4835.40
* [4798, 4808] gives 4805.43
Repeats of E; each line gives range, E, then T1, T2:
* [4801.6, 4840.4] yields 1.93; 3.29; 3.52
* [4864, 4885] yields 1.94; 3.17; 3.39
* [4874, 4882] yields 1.95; 3.17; 3.35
